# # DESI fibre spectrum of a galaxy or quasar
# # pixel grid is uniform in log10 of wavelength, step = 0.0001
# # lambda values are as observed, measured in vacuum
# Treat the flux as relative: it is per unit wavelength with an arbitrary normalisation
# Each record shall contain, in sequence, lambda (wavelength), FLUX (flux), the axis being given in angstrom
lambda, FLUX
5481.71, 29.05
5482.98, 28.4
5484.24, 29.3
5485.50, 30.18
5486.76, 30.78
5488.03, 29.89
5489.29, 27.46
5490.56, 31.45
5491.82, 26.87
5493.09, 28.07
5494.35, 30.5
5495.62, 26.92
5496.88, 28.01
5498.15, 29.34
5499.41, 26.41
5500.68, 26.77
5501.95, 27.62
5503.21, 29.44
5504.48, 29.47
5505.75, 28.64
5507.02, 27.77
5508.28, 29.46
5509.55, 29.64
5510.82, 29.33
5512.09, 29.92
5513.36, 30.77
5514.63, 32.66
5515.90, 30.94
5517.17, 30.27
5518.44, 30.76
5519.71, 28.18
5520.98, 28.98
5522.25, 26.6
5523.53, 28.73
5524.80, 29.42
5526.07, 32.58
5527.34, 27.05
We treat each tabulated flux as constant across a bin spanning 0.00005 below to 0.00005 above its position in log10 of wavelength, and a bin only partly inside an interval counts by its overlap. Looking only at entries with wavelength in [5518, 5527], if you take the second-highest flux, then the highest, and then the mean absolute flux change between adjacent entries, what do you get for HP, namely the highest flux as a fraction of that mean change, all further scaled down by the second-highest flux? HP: 0.54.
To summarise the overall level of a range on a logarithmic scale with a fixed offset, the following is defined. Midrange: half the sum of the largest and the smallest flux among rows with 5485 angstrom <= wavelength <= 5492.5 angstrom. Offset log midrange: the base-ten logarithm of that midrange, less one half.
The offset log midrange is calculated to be 0.965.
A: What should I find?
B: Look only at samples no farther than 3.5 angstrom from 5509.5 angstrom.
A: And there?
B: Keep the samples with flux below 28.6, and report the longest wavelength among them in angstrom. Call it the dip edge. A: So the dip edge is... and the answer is 5507.02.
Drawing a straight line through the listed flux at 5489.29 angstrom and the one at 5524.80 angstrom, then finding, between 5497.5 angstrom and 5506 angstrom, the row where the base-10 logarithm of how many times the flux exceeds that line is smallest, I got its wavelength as 5499.41 angstrom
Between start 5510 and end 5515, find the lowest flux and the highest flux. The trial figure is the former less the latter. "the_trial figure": -3.3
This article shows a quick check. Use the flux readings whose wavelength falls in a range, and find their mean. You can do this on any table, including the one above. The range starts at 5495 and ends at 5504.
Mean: 27.8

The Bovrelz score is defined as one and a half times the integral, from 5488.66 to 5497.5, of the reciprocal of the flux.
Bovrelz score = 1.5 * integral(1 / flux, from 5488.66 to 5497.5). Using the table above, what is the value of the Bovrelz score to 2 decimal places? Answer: 0.47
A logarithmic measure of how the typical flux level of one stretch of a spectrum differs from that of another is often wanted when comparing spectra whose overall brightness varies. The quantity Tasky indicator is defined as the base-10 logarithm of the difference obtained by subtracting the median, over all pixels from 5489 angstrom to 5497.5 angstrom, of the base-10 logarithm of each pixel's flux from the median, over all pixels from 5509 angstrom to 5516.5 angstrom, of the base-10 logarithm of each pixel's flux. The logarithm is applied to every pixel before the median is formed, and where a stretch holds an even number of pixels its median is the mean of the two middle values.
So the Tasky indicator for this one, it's -1.46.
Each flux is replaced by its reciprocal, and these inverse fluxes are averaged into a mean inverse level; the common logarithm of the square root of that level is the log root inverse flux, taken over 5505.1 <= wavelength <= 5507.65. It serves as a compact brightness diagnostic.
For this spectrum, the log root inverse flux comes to -0.725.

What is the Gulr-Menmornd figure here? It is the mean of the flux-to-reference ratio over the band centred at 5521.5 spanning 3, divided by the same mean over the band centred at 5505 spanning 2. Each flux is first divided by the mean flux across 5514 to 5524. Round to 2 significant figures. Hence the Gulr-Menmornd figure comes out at 0.96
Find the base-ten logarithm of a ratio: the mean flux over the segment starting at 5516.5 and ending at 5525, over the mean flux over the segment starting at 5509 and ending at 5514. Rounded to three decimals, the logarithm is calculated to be -0.014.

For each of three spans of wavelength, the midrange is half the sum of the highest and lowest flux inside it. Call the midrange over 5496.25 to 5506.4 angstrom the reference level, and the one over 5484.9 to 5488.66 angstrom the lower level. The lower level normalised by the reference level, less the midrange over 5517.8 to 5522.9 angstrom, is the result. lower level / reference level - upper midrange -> -27.6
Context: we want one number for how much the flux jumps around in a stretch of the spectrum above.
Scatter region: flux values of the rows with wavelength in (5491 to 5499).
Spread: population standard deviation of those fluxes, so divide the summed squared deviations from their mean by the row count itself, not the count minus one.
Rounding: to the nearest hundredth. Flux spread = 1.29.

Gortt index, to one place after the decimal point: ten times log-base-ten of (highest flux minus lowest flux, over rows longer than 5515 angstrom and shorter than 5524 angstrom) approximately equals 6.4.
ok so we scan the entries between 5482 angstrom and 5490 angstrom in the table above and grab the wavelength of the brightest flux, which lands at 5486.76 angstrom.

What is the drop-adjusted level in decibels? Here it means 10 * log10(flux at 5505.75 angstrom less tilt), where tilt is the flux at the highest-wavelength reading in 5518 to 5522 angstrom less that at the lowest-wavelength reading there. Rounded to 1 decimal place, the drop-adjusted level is 14.8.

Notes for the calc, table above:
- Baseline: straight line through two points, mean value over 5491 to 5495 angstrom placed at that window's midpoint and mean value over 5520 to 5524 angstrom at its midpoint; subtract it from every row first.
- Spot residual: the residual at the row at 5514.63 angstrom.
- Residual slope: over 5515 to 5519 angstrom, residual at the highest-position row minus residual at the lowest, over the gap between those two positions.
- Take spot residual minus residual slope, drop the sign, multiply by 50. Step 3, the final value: 226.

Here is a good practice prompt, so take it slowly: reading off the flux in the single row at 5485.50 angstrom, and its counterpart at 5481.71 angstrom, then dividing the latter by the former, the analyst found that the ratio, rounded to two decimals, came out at 0.96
